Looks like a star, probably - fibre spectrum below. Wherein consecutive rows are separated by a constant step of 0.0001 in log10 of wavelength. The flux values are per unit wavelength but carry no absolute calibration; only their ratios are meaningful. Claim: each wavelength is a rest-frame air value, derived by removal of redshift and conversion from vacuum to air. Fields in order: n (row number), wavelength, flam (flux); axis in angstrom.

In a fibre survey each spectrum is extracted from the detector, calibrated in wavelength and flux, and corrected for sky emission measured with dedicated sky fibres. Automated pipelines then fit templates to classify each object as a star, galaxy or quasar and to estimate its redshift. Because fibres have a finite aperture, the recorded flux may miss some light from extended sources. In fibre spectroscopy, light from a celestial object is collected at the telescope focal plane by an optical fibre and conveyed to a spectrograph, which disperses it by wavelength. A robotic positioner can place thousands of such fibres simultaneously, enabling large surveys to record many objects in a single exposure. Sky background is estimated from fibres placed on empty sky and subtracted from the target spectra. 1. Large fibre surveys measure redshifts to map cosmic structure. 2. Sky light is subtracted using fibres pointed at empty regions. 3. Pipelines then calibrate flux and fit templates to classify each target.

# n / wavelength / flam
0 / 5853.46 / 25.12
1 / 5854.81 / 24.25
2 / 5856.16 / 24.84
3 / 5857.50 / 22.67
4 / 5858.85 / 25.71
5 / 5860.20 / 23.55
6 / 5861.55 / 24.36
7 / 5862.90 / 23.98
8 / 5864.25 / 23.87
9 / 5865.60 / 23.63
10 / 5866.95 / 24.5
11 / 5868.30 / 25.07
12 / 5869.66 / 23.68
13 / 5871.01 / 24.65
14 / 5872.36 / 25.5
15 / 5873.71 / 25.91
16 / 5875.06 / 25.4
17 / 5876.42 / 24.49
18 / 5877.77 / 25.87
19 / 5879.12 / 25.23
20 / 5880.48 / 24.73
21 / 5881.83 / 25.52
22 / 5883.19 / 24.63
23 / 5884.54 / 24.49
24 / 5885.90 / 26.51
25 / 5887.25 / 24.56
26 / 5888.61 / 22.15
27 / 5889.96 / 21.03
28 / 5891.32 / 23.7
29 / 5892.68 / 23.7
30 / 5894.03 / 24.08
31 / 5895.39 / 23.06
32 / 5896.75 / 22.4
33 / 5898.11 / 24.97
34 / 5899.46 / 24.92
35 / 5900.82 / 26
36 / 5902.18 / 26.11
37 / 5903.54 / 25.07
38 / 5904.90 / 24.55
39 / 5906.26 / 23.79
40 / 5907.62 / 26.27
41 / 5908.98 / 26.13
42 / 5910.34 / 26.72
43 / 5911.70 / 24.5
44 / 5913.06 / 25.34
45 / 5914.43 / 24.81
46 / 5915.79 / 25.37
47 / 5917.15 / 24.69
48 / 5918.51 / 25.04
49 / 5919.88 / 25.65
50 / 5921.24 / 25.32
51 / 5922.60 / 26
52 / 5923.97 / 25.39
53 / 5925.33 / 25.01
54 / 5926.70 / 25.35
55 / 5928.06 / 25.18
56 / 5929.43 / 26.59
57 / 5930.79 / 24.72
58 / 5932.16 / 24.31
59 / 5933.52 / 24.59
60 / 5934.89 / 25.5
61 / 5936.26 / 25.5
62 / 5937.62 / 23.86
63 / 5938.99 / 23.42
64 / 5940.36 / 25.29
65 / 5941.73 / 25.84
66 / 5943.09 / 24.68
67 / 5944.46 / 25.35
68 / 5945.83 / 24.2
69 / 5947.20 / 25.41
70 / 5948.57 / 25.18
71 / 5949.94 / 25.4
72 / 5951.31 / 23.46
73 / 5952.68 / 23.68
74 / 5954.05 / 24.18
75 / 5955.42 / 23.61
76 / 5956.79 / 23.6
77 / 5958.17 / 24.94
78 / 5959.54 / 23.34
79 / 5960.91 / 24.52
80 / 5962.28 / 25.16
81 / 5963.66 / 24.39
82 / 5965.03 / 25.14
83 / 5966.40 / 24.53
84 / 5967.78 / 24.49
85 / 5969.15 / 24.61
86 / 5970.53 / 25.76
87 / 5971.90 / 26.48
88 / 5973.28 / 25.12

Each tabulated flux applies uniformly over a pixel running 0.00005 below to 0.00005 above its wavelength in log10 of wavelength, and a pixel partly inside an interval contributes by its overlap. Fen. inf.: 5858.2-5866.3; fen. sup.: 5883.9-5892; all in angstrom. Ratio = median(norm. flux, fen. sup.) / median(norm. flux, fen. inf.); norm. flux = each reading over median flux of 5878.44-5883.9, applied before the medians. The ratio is 1.01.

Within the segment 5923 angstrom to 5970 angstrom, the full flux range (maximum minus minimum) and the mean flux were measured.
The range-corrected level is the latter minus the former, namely 21.5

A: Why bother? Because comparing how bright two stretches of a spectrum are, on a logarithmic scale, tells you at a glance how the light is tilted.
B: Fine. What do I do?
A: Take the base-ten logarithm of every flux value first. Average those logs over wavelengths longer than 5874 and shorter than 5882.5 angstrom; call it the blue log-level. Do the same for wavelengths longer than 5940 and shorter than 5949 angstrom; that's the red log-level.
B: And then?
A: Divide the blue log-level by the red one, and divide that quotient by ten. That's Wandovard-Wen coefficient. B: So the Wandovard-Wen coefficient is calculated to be 0.100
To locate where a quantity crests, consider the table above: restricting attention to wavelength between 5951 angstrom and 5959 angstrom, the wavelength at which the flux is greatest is 5958.17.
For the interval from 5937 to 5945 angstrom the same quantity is 5941.73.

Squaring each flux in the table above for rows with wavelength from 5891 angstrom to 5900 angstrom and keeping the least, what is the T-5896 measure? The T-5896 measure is 502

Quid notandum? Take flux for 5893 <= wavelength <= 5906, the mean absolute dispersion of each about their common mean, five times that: 4.7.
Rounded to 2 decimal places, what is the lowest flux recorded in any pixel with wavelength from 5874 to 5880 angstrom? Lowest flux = 24.49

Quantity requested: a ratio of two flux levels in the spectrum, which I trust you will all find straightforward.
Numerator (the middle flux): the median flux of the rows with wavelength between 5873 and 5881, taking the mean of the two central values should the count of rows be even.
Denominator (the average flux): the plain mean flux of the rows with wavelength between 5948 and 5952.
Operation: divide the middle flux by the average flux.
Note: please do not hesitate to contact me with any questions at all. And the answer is 1.03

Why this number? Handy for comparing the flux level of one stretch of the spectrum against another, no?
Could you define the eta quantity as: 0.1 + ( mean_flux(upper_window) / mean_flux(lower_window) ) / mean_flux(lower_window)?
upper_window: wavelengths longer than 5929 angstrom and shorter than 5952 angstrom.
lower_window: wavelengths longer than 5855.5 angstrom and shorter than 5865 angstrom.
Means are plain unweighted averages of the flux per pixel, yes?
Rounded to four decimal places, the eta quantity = 0.1427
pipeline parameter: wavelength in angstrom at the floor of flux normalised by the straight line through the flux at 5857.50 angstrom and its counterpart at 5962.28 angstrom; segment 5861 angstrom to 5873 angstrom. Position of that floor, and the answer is 5869.66 angstrom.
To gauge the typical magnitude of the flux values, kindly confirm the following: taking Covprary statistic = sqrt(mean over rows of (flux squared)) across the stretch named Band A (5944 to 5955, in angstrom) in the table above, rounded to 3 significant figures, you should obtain 24.6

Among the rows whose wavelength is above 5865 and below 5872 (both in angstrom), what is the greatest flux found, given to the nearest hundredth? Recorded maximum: 25.07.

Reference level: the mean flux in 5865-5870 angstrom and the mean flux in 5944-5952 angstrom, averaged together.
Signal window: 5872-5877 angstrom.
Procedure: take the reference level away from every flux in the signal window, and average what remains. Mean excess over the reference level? 0.8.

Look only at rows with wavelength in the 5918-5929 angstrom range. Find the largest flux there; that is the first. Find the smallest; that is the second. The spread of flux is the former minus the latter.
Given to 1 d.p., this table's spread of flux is 1.0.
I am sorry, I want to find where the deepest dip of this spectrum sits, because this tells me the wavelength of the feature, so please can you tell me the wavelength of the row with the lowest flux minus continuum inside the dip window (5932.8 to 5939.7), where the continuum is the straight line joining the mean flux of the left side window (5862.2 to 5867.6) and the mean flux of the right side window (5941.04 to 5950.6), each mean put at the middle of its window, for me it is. 5938.99 angstrom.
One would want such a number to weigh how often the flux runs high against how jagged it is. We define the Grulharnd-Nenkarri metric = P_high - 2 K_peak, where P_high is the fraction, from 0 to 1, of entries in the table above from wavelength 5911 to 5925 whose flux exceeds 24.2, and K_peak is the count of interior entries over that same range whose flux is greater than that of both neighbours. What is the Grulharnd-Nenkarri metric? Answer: -7.0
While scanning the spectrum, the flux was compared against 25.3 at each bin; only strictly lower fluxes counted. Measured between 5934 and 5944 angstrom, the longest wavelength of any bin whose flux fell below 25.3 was 5943.09 angstrom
